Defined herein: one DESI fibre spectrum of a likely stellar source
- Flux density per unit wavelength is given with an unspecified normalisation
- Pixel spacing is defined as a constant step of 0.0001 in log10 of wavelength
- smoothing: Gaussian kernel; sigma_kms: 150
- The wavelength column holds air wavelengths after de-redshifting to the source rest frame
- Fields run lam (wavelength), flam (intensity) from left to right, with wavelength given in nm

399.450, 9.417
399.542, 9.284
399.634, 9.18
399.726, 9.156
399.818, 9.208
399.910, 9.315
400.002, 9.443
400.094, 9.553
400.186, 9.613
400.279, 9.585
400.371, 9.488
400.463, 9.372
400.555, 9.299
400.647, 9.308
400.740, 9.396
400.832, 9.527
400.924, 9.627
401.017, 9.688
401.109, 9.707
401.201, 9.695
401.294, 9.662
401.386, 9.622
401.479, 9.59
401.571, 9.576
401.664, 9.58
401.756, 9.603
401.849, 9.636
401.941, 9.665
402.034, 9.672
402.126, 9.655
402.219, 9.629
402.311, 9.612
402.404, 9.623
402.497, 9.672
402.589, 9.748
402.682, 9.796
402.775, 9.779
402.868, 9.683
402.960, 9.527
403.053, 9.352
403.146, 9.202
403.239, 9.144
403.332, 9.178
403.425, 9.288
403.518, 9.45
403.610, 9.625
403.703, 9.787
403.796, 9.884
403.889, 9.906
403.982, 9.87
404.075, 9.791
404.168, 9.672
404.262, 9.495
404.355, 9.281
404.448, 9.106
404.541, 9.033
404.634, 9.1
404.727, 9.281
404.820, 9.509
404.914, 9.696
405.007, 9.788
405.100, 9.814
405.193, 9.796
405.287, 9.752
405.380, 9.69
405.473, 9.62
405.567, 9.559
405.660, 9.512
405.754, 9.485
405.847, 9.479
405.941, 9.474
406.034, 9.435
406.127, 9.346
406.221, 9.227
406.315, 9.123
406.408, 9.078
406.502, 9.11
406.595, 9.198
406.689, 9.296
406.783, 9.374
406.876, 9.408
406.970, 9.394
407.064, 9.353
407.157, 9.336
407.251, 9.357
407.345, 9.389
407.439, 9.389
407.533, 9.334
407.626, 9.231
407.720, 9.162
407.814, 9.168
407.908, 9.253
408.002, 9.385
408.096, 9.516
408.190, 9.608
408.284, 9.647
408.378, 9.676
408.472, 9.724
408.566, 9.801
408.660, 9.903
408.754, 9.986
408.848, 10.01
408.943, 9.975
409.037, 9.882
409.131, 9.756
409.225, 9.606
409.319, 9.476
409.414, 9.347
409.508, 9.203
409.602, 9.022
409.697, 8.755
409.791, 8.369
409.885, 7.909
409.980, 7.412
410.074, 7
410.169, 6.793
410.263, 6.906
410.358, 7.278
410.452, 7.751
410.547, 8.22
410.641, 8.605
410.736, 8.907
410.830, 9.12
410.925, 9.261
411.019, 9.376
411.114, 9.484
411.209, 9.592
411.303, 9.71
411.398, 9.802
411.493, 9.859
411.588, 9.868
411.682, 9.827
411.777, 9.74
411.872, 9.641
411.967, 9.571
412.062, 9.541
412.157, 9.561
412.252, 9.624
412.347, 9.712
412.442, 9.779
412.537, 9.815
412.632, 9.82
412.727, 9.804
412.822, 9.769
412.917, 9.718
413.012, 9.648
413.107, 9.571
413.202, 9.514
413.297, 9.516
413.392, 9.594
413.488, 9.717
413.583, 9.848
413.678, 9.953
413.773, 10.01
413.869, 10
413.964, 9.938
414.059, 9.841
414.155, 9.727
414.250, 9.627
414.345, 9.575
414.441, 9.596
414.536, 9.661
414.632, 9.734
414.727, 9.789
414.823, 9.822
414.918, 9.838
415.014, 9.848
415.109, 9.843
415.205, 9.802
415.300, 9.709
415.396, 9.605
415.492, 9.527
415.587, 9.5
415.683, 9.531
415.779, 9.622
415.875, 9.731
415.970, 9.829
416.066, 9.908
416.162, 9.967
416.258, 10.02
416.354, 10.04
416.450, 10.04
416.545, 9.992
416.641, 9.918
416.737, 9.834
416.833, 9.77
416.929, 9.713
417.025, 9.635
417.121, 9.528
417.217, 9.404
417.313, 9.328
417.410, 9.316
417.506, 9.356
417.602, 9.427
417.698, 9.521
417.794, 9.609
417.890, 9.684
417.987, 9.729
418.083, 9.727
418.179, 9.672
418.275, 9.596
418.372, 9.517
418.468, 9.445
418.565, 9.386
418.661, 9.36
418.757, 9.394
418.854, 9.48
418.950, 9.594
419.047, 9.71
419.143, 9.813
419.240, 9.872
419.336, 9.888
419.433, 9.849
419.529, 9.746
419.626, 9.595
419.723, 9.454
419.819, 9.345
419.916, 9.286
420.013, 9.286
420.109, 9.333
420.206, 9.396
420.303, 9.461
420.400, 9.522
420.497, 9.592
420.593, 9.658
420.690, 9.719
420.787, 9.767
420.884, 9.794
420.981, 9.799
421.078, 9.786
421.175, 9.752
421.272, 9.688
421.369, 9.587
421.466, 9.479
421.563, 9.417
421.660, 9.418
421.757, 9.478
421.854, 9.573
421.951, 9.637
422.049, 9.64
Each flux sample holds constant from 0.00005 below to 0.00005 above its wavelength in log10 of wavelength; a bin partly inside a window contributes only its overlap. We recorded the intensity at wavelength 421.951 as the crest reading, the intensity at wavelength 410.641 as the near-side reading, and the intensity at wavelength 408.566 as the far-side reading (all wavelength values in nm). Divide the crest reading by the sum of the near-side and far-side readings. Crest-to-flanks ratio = 0.524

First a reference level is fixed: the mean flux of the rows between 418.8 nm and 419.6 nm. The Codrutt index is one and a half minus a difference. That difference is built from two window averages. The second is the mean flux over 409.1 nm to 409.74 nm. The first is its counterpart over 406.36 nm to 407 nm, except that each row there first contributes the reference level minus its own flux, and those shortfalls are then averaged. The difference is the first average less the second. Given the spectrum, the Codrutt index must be 10.3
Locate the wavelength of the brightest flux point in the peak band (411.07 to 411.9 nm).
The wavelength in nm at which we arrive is 411.588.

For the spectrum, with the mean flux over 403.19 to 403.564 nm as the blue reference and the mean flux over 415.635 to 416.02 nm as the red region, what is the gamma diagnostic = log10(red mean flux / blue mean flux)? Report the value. 0.019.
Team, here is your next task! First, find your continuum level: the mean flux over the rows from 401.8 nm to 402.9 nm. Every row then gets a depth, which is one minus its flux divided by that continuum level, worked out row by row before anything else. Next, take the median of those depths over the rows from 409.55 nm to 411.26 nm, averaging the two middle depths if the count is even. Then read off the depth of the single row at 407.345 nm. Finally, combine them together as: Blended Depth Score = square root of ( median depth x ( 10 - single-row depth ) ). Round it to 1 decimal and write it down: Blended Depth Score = 1.1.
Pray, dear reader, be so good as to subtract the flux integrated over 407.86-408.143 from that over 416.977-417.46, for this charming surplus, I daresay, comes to 1.9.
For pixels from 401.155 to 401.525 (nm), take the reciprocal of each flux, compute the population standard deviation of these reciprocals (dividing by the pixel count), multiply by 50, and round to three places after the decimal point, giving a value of 0.021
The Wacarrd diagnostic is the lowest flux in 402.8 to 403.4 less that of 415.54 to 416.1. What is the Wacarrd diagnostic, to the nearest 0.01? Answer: -0.36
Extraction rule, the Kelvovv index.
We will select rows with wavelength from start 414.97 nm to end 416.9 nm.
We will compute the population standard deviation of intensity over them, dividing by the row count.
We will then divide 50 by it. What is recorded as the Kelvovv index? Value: 293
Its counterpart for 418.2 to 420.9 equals 270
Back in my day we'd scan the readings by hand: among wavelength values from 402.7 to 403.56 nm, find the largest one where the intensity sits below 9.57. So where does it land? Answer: 403.518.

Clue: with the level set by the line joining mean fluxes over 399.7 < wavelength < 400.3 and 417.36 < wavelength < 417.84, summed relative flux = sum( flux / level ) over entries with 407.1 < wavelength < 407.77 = 6.92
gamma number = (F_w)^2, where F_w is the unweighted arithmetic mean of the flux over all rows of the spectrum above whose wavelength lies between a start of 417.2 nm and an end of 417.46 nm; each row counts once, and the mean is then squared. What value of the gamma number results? 87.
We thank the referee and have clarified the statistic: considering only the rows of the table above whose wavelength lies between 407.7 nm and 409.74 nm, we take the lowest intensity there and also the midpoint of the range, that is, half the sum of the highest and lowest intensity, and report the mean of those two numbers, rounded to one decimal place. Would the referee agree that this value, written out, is 9.1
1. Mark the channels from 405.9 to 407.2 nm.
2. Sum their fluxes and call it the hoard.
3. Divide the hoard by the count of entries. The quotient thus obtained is 9.30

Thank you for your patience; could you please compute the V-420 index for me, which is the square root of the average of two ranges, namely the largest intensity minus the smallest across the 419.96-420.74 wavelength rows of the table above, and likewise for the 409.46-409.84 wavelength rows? 0.80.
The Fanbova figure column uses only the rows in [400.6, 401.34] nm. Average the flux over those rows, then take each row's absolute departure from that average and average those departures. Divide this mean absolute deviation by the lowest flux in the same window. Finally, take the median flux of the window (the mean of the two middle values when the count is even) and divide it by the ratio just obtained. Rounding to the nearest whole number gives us 721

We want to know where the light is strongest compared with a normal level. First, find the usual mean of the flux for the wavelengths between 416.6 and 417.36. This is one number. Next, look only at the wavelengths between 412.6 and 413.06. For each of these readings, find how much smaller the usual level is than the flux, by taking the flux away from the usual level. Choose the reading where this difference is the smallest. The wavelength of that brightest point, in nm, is 412.632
